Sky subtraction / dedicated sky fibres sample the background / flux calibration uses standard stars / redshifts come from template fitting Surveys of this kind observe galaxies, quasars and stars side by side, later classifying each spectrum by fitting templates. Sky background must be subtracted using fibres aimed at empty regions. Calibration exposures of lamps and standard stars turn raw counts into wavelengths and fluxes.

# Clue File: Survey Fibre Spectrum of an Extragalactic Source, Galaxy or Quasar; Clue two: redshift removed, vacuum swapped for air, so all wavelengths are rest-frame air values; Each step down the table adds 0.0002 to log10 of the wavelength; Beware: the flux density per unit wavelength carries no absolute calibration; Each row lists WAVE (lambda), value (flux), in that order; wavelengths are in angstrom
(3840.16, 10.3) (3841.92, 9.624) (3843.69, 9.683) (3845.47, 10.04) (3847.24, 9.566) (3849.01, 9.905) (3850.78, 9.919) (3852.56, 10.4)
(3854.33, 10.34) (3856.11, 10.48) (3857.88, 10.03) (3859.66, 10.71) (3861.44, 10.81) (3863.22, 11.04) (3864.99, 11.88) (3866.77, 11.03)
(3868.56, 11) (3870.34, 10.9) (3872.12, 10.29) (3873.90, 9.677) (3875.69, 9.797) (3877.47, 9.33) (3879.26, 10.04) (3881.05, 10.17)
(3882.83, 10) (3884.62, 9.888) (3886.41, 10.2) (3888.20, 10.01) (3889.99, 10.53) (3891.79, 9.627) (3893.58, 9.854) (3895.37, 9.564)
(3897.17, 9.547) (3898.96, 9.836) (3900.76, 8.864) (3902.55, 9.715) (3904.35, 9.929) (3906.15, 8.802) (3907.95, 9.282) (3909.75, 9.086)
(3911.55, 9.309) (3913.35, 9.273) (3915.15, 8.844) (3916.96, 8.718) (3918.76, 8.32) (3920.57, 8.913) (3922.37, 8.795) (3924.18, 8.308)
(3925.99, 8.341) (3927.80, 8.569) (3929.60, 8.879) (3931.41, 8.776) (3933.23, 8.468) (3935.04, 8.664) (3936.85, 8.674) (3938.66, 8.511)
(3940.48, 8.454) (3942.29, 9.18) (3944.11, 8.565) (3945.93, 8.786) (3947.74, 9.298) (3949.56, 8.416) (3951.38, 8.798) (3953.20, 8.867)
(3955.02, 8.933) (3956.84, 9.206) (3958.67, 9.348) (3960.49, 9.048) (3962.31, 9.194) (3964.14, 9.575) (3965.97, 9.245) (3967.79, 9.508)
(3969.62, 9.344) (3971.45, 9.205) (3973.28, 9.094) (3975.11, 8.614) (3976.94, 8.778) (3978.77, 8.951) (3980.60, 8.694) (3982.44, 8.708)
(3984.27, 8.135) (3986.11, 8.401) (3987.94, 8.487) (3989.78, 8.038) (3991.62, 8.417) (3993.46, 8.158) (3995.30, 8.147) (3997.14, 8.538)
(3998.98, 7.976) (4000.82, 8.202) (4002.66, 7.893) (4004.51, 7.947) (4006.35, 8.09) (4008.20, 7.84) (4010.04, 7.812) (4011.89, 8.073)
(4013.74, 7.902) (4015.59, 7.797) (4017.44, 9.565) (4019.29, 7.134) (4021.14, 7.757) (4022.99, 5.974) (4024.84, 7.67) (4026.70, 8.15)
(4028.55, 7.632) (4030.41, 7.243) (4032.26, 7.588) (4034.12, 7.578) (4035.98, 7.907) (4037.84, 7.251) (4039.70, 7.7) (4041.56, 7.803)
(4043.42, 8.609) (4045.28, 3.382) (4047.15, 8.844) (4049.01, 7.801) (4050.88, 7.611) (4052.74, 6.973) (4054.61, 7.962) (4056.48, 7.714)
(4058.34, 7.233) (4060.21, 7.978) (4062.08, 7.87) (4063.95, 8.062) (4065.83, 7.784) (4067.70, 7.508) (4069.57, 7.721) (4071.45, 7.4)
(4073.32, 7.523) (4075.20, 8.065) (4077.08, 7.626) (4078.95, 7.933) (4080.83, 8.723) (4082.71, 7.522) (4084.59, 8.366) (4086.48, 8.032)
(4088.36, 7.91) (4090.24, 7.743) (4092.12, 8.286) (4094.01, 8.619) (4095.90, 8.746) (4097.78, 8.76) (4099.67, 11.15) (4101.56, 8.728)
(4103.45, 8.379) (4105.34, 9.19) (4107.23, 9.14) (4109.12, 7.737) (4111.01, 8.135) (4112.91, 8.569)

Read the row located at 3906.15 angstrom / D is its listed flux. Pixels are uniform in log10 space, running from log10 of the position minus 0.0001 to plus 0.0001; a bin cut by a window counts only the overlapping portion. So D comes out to 8.802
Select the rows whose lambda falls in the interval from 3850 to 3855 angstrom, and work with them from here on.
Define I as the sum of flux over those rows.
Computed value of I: 31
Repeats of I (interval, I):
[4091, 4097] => 26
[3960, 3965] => 28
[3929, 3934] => 26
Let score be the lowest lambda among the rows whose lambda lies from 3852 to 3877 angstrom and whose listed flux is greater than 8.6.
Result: 3852.56 angstrom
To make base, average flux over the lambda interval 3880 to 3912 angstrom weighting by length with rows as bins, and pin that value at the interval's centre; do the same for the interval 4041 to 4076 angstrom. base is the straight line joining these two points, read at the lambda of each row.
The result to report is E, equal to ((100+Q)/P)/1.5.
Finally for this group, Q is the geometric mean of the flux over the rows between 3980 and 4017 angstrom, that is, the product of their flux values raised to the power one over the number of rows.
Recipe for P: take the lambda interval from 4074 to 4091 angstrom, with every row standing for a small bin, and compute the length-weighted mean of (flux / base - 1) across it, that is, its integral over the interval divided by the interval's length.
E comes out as 714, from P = 0.101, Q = 8.2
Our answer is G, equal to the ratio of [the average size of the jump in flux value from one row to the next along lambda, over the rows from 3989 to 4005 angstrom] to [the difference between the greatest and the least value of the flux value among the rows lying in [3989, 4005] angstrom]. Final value 0.425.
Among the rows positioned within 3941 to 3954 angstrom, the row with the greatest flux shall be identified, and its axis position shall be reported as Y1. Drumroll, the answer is 3947.74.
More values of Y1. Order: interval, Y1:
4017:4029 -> 4017.44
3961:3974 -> 3964.14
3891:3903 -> 3893.58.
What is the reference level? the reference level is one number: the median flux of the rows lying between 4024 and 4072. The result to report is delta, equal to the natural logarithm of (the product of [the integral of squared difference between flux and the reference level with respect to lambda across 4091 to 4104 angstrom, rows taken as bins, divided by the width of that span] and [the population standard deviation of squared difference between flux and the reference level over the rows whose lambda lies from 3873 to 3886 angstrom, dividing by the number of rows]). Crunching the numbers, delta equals 0.9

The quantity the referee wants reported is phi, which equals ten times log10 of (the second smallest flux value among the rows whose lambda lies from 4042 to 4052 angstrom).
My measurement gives 8.8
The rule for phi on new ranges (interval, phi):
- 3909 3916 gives 9.6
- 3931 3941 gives 9.3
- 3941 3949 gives 9.4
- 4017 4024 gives 8.5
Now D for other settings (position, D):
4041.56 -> 7.803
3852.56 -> 10.4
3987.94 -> 8.487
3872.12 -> 10.29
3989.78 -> 8.038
